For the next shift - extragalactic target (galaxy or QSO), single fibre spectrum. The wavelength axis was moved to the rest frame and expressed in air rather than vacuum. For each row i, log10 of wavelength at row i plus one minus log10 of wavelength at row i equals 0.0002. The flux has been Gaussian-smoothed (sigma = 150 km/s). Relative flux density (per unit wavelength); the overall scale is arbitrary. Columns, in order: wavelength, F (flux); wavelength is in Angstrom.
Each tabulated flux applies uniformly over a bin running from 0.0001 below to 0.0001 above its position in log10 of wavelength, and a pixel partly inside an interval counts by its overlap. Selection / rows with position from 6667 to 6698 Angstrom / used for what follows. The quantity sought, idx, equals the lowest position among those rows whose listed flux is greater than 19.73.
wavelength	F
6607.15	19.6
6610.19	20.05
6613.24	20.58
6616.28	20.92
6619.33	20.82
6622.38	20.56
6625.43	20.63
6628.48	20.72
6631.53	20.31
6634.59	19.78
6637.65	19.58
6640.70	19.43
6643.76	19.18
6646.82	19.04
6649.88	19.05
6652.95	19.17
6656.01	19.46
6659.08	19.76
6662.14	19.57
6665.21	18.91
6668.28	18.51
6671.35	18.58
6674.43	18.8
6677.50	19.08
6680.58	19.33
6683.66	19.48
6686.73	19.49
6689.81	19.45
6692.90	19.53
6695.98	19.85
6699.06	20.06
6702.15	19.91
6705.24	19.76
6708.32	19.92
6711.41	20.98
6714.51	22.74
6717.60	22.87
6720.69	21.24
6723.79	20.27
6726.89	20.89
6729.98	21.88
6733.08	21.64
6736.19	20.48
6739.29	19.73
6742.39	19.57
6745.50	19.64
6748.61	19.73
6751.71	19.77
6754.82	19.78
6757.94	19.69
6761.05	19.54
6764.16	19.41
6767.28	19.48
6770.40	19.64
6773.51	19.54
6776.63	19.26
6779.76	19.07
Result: 6695.98 Angstrom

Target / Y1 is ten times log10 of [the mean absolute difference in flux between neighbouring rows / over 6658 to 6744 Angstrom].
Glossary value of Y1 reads -3.2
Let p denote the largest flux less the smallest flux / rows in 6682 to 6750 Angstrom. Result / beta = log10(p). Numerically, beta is 0.53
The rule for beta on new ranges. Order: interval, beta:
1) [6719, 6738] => 0.21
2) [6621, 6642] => 0.11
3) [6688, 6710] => -0.21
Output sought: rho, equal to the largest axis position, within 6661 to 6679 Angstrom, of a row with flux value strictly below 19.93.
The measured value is 6677.50 Angstrom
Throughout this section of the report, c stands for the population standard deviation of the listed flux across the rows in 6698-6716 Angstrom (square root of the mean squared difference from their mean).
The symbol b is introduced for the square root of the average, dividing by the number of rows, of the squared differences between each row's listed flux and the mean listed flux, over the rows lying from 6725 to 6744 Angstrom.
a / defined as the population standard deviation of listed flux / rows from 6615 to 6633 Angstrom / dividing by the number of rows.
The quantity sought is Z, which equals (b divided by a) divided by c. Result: 4.2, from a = 0.20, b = 0.9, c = 1.05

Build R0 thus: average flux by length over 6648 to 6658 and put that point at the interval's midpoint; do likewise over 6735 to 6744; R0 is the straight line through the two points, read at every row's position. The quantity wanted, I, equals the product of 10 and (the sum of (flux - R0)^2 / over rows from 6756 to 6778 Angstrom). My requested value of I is 29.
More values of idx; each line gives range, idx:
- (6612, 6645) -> 6613.24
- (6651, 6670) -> 6659.08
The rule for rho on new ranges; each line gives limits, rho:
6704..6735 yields 6708.32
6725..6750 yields 6748.61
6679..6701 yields 6695.98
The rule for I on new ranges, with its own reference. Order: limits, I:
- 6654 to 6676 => 22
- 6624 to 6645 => 77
